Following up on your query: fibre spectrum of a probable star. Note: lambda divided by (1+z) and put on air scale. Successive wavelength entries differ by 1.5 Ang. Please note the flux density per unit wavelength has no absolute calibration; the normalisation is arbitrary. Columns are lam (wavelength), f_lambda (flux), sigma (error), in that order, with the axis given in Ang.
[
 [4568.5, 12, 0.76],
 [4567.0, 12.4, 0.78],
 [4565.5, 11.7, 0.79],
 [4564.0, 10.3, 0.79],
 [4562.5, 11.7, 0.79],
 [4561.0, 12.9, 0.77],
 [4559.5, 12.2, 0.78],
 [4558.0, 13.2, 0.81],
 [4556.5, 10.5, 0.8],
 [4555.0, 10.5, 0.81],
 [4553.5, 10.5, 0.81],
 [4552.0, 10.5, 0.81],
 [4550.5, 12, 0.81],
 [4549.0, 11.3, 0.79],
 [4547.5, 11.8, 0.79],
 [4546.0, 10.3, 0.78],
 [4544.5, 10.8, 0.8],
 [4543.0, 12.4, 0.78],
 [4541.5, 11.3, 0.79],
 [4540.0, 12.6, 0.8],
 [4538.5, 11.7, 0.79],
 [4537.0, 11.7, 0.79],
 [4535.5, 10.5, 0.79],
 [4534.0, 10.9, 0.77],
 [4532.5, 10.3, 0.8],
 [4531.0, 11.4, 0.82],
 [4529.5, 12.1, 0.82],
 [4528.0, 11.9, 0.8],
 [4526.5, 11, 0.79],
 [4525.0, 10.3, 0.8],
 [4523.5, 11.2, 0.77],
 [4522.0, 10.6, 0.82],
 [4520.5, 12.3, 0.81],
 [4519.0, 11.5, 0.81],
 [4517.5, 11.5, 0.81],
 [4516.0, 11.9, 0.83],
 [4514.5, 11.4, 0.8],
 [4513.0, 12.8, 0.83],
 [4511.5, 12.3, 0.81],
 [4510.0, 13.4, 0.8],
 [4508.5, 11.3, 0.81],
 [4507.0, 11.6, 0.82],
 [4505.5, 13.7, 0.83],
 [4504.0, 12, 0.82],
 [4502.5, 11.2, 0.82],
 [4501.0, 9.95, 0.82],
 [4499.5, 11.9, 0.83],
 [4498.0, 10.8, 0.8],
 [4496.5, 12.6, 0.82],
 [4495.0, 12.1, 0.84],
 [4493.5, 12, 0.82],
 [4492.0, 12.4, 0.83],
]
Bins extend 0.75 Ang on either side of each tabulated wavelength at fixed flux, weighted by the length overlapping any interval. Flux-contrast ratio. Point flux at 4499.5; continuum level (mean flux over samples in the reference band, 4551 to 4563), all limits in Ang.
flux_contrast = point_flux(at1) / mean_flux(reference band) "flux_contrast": 1.03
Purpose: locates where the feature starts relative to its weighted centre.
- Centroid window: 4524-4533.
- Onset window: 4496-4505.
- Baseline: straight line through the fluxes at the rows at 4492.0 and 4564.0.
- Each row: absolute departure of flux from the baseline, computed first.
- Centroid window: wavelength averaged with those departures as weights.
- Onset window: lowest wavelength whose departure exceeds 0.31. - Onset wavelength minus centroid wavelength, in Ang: -31.9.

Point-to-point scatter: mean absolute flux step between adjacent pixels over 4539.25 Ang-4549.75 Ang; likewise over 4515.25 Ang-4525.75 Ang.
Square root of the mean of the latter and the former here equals 0.95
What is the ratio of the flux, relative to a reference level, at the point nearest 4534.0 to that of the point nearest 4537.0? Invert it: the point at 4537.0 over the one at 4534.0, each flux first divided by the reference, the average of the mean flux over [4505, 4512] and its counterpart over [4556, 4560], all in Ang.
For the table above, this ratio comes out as 1.07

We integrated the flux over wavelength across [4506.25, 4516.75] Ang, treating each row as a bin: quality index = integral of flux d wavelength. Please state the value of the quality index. 127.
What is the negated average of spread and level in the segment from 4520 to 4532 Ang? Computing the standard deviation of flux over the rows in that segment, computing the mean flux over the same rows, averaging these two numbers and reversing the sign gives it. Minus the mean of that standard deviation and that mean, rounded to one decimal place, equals -6.0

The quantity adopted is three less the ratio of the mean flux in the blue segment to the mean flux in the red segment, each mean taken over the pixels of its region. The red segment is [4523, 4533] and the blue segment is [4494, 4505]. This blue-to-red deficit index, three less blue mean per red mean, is 1.97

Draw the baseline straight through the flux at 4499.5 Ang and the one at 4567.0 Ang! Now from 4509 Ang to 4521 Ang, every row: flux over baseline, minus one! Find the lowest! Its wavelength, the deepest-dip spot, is 4514.5 Ang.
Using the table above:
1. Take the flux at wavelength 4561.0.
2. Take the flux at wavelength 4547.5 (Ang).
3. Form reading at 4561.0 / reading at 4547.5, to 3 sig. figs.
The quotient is 1.09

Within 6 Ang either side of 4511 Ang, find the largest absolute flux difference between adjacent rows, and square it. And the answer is 4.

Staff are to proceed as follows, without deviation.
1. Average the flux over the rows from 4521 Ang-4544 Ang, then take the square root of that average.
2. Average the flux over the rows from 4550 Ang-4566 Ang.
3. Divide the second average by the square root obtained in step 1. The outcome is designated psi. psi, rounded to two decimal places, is 3.40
